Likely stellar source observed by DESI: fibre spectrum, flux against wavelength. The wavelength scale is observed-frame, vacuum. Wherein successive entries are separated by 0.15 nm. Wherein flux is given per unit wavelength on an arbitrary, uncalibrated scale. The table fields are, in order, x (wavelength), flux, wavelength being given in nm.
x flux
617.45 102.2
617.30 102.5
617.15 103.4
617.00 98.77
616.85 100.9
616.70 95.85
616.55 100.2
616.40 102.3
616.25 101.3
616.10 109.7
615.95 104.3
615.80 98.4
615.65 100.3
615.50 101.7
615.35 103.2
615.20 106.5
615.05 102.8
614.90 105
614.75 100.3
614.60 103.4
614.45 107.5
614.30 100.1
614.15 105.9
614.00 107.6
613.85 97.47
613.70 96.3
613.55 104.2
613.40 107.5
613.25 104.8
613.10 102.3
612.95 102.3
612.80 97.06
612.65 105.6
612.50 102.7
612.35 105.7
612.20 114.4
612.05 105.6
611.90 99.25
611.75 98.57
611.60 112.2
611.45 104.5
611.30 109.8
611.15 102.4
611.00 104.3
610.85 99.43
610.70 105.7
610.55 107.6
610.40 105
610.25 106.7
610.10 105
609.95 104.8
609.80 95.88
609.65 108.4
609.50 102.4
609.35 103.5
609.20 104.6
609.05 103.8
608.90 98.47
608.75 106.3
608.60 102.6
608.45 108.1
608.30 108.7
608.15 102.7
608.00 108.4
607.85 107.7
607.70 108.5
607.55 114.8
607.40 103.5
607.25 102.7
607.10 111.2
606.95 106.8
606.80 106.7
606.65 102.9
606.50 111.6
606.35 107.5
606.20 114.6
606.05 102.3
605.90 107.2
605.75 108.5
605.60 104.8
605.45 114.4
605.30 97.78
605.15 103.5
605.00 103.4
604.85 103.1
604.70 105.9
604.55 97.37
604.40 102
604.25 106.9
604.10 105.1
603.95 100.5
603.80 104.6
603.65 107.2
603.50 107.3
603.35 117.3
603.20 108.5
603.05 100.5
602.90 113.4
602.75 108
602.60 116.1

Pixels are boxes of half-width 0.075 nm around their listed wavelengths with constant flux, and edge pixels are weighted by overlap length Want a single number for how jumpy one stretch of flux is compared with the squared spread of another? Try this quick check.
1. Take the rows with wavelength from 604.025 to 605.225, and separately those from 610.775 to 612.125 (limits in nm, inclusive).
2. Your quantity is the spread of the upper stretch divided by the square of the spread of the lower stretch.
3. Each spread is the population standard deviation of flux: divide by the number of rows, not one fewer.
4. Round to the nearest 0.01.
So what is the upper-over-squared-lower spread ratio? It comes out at 0.60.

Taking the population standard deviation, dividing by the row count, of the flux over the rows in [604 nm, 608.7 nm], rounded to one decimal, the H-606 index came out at 4.3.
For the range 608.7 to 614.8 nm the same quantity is 4.0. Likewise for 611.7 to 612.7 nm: 4.9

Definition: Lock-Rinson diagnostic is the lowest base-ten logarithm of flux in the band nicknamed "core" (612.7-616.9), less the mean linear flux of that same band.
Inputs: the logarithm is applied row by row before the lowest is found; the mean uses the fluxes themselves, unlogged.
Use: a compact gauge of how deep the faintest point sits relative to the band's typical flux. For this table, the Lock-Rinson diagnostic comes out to -100.5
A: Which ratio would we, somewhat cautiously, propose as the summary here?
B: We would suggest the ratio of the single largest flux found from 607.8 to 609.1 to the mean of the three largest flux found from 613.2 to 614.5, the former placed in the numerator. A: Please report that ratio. 1.01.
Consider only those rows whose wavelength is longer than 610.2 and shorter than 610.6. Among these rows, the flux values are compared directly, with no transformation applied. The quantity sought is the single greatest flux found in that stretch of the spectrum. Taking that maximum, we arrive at 107.6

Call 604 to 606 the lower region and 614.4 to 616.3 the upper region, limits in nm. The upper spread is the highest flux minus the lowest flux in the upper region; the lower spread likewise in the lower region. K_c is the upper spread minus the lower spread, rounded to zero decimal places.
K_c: -6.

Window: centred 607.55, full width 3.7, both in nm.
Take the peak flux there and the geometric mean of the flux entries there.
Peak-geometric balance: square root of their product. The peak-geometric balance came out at 111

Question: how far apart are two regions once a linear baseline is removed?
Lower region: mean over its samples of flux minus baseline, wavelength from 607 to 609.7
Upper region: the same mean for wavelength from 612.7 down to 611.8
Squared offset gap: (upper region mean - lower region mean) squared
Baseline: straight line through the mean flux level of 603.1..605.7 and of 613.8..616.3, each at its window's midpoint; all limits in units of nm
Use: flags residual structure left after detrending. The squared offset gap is 0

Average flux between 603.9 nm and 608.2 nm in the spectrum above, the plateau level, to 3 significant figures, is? 106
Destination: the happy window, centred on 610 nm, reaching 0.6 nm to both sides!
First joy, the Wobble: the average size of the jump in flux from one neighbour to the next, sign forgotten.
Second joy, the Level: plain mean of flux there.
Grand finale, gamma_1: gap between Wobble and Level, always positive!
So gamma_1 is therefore 100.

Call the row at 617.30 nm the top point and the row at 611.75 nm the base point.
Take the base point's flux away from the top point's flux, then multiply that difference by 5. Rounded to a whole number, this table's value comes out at 20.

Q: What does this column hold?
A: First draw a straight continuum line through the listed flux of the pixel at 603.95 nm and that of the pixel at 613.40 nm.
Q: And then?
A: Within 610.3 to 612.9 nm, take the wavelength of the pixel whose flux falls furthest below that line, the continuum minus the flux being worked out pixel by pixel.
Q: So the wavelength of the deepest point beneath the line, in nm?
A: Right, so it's 612.80 nm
